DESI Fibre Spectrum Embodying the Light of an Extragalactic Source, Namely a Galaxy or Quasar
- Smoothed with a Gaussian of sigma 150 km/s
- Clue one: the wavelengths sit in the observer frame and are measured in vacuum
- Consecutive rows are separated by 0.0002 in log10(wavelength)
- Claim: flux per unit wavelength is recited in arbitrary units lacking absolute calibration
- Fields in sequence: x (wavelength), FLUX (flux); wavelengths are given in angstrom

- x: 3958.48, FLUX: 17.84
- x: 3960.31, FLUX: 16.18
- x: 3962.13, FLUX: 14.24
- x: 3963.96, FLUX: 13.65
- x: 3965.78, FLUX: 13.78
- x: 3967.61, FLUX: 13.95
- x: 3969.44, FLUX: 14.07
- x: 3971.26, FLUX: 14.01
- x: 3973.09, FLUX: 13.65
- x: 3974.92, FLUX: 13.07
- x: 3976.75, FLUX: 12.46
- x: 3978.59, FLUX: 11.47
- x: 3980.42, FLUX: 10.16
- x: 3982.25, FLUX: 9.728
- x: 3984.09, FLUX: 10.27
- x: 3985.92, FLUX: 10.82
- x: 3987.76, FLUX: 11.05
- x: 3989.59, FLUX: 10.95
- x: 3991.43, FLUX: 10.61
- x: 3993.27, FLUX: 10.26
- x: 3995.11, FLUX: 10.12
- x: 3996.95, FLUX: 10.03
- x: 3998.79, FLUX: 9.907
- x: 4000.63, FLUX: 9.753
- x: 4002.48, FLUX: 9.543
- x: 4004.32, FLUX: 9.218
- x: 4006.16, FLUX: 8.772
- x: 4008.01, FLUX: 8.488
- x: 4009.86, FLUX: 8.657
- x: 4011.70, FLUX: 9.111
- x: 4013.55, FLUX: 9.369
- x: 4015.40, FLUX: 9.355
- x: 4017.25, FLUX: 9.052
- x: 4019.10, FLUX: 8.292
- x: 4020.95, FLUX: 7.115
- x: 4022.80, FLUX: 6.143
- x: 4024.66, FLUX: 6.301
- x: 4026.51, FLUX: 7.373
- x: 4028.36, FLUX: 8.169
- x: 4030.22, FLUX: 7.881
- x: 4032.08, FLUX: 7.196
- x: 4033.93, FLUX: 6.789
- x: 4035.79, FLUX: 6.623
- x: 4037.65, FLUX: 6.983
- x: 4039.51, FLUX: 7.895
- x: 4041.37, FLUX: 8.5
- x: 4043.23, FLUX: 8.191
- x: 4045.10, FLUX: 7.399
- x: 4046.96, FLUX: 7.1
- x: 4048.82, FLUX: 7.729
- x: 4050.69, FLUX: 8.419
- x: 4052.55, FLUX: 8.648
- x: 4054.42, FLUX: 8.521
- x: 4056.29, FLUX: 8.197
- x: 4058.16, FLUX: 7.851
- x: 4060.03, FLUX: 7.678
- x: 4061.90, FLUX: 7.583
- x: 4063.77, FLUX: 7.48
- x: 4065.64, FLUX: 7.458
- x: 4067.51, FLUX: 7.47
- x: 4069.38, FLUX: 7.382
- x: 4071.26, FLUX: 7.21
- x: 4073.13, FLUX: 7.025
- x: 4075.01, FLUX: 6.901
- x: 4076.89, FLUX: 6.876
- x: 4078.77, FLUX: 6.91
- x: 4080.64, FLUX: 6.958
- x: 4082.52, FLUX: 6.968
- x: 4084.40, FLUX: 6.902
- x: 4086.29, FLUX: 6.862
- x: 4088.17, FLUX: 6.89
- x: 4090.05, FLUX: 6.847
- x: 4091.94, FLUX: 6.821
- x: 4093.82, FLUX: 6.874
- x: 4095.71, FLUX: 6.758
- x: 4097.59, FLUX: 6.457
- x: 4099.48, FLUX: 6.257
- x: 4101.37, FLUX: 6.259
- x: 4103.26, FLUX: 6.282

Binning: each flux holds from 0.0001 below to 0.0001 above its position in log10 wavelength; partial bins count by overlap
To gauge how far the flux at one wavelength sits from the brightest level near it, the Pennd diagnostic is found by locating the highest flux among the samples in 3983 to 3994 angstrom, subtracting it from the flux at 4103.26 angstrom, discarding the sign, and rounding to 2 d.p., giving 4.77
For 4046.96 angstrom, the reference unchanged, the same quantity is 3.95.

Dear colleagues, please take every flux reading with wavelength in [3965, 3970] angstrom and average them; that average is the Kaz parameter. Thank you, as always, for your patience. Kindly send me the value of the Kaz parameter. 14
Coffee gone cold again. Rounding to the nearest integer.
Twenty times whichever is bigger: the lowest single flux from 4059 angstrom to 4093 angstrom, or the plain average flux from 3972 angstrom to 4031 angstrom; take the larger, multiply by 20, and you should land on 192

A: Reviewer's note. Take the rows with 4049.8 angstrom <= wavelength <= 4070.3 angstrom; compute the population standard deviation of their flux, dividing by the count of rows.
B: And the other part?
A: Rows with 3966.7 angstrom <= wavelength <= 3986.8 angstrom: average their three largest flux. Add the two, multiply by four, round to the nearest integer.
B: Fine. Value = 58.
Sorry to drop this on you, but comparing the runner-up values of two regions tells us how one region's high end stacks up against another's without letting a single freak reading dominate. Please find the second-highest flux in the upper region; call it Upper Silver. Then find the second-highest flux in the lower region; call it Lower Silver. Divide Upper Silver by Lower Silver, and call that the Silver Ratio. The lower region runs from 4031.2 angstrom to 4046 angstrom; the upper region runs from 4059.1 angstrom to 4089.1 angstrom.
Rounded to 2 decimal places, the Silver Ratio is 0.93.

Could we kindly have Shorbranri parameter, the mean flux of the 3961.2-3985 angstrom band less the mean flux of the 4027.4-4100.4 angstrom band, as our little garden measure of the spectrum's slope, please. 5.3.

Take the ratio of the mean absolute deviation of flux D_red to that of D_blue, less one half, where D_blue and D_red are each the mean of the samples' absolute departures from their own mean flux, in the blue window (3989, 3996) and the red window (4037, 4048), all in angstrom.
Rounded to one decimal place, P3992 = 1.3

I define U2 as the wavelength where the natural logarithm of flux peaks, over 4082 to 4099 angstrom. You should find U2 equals 4082.52 angstrom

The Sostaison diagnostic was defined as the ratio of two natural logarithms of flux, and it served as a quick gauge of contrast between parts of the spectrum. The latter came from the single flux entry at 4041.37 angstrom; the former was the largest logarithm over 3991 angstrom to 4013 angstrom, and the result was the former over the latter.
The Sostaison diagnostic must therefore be 1.10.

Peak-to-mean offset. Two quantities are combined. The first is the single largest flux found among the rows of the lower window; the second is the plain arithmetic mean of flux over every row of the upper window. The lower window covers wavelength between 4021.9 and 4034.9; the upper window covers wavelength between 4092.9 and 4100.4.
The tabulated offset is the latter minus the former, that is -1.6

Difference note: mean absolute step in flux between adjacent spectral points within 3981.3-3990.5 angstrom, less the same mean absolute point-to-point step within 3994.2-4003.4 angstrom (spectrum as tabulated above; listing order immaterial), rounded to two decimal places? 0.21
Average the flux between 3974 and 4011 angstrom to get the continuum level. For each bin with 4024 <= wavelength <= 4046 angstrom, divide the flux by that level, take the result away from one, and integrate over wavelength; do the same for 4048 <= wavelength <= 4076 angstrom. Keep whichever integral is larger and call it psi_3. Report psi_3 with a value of 7.0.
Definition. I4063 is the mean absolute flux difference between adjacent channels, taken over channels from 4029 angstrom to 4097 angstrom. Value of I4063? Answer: 0.24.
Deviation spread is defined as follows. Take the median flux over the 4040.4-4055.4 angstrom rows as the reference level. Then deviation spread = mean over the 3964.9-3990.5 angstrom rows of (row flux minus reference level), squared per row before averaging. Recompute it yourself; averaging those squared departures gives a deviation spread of 16.9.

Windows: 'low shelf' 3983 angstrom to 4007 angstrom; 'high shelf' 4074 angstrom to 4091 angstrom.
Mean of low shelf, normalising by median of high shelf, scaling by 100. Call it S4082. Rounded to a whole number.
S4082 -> 146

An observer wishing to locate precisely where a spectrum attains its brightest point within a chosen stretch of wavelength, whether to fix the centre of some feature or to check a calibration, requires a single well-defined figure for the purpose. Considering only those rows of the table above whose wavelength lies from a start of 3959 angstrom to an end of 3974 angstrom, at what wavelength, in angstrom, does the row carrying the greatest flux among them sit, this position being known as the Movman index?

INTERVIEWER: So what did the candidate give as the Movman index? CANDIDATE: 3960.31 angstrom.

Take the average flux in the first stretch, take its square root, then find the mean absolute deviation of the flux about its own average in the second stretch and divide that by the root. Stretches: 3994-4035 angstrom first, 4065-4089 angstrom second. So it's 0.067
